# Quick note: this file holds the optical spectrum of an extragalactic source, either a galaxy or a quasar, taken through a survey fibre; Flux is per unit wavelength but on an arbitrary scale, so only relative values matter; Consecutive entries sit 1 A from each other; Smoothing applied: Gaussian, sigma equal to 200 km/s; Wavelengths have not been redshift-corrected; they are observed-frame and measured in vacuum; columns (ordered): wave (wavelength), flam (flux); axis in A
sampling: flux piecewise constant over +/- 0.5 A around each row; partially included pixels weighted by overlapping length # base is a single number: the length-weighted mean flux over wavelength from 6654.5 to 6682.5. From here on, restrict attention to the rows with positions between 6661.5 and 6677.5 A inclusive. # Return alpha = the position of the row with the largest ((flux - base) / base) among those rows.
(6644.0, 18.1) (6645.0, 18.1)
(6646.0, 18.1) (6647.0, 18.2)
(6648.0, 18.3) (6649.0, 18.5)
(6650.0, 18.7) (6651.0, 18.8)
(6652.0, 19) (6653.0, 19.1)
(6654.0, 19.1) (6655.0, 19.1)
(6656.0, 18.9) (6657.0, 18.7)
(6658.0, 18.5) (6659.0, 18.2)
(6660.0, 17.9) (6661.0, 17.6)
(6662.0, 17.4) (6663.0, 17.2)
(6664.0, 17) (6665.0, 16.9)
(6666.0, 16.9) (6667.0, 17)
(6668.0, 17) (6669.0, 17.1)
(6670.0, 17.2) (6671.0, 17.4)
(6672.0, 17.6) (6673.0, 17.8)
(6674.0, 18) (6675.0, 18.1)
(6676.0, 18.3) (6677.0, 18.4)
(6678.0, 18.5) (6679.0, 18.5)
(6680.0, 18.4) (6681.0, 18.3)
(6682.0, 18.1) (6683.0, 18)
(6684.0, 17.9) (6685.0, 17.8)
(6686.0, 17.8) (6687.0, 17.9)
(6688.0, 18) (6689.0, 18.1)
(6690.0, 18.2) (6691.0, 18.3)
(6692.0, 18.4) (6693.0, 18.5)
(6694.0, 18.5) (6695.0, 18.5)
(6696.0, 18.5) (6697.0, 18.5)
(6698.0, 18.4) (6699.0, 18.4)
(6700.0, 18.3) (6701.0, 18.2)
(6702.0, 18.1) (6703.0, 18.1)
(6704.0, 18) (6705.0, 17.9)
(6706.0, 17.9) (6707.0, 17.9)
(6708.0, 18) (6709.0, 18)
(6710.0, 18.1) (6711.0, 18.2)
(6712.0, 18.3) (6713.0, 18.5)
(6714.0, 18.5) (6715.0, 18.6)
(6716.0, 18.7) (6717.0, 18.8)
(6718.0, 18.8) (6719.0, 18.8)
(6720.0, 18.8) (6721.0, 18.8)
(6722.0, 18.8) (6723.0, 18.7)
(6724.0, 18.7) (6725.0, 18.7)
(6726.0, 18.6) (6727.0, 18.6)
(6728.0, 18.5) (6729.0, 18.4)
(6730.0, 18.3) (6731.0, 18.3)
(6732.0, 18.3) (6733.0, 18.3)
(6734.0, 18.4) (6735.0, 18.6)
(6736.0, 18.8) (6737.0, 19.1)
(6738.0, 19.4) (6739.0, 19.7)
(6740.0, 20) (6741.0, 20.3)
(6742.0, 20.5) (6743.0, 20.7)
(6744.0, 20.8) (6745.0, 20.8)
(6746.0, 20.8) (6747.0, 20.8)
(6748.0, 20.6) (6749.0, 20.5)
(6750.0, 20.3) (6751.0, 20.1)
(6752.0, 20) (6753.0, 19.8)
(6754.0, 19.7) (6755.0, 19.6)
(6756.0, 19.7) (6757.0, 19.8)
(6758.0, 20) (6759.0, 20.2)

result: 6677.0 A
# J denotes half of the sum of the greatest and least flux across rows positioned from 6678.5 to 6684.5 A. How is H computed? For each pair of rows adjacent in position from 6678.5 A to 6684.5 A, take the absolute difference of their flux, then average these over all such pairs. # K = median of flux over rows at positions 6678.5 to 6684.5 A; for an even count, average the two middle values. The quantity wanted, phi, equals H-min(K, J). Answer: -18.1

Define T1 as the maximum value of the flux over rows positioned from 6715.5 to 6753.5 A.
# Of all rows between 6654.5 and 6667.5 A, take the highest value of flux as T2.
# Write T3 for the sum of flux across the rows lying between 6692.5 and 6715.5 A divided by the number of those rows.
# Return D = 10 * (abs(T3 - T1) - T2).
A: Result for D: -166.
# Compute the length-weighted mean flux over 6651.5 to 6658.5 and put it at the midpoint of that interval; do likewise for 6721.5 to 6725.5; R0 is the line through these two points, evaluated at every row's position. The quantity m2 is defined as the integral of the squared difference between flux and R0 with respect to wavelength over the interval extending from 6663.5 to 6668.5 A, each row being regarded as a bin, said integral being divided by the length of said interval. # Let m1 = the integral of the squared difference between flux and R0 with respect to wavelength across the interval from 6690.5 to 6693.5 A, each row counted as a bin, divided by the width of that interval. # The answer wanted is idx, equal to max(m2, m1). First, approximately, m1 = 0.2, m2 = 3.70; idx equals 3.7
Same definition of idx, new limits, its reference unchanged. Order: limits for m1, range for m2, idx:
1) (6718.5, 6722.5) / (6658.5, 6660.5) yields 0.7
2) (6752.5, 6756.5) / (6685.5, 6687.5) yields 1.1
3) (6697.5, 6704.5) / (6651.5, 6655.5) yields 0.3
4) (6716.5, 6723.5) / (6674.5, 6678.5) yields 0.3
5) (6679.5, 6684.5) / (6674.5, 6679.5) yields 0.5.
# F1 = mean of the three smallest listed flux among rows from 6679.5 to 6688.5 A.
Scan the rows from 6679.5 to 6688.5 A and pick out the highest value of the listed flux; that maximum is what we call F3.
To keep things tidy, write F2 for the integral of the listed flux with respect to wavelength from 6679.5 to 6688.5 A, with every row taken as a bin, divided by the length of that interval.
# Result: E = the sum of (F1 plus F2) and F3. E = 54.3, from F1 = 17.8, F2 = 18.0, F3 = 18.4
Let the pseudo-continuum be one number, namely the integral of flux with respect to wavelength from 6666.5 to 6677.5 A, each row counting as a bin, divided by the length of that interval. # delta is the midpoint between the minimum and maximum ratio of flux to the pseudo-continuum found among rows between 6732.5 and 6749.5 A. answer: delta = 1.11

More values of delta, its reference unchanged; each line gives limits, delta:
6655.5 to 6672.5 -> 1.02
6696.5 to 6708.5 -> 1.03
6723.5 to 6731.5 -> 1.05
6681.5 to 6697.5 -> 1.03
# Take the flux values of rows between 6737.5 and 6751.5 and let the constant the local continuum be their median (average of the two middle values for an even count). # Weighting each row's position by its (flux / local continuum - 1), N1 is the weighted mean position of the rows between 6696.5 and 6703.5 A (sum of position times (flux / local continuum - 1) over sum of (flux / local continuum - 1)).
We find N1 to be 6700.1 A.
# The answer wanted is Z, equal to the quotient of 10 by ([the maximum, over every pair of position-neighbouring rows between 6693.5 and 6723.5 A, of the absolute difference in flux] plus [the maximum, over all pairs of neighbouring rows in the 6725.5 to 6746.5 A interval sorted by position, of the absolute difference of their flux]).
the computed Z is 20.0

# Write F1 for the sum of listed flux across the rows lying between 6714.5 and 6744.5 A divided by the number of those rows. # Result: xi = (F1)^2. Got 361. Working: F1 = 19.0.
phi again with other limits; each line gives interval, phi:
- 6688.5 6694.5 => -18.2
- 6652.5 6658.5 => -18.7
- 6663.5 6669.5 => -16.9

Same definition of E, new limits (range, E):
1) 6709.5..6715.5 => 55.2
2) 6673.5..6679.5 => 54.9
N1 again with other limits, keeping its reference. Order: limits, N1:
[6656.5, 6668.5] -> 6663.2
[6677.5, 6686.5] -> 6682.3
